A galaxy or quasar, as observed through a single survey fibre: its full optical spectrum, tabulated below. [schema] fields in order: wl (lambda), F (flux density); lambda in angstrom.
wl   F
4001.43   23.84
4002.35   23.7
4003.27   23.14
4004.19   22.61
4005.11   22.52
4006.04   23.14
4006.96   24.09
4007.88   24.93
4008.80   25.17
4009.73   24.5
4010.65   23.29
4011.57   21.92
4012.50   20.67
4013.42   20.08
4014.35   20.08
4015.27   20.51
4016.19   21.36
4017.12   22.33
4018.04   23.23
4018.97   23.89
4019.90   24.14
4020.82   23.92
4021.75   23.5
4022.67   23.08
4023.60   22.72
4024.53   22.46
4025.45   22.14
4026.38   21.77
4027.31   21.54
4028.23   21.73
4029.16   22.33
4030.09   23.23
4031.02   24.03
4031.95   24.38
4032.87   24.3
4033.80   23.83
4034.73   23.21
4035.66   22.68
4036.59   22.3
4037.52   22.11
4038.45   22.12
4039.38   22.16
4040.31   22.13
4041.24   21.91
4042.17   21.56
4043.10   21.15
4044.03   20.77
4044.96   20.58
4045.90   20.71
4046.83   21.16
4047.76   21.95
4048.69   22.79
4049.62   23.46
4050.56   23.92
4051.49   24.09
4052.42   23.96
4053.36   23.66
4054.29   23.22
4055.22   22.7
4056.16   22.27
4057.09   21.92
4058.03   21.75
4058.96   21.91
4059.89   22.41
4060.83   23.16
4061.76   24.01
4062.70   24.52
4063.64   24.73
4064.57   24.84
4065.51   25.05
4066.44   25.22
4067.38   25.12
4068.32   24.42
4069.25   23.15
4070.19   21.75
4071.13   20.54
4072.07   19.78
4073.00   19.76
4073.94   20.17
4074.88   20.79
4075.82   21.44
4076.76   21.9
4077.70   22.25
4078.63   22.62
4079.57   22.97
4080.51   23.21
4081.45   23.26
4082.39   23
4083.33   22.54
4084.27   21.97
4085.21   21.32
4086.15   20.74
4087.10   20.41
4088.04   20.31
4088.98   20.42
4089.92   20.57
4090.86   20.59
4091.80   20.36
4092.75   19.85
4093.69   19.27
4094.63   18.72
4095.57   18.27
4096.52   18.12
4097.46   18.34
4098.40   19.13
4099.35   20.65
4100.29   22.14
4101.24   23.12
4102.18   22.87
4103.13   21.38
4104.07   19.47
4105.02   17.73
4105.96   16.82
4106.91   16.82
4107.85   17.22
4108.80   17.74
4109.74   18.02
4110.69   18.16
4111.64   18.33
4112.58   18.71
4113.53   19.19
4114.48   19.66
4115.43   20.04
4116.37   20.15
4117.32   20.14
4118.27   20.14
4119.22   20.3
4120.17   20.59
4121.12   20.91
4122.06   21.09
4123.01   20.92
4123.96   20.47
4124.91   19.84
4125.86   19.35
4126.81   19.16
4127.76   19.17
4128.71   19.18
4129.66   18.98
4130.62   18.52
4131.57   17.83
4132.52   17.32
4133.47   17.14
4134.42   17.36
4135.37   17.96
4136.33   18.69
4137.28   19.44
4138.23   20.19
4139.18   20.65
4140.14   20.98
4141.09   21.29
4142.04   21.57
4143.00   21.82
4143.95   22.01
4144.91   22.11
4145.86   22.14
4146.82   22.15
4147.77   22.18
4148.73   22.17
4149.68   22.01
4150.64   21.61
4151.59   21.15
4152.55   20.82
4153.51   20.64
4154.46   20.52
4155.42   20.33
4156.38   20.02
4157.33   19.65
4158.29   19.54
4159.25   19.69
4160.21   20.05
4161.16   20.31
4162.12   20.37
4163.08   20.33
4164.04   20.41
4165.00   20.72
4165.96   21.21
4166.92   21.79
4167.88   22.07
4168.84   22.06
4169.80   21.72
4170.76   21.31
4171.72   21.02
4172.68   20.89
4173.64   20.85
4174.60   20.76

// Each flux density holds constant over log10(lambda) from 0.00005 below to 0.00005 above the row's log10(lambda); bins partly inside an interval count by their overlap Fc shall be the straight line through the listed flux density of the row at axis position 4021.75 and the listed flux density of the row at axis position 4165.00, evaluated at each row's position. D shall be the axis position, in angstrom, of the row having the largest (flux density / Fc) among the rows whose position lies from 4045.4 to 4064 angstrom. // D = 4063.64 angstrom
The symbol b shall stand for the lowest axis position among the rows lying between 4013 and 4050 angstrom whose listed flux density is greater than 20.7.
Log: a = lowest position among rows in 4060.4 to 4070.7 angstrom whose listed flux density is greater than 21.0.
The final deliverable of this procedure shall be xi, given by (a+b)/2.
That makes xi 4038.5 angstrom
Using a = 4060.83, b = 4016.19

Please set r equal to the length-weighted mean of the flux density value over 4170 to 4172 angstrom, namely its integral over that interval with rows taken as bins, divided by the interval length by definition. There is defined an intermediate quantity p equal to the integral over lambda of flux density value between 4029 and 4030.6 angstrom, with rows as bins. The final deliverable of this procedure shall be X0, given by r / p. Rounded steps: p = 37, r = 21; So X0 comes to 0.582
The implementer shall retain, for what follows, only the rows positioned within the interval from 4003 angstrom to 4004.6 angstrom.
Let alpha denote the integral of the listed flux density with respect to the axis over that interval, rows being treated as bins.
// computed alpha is 37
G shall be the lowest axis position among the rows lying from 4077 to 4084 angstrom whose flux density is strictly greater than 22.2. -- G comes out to 4077.70 angstrom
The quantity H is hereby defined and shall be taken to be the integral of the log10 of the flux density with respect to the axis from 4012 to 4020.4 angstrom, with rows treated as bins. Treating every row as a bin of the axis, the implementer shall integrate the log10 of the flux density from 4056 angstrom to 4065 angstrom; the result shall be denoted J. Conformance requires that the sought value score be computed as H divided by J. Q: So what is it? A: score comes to 0.9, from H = 11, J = 12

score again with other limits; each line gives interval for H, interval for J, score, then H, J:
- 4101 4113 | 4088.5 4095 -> 1.8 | 15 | 8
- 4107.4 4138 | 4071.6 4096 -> 1.2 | 39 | 32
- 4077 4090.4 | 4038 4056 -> 0.7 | 18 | 24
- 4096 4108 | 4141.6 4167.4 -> 0.5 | 15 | 34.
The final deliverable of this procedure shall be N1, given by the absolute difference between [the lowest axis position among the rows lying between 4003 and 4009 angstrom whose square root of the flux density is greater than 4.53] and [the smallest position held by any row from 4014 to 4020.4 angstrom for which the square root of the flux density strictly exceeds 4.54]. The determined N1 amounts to 12.9 angstrom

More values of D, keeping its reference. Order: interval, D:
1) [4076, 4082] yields 4081.45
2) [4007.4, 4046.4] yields 4008.80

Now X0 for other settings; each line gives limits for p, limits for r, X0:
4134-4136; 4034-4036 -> 0.652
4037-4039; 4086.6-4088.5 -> 0.459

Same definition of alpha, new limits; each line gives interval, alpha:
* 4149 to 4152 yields 65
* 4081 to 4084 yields 69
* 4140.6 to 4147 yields 140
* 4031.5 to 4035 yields 84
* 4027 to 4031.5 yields 102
